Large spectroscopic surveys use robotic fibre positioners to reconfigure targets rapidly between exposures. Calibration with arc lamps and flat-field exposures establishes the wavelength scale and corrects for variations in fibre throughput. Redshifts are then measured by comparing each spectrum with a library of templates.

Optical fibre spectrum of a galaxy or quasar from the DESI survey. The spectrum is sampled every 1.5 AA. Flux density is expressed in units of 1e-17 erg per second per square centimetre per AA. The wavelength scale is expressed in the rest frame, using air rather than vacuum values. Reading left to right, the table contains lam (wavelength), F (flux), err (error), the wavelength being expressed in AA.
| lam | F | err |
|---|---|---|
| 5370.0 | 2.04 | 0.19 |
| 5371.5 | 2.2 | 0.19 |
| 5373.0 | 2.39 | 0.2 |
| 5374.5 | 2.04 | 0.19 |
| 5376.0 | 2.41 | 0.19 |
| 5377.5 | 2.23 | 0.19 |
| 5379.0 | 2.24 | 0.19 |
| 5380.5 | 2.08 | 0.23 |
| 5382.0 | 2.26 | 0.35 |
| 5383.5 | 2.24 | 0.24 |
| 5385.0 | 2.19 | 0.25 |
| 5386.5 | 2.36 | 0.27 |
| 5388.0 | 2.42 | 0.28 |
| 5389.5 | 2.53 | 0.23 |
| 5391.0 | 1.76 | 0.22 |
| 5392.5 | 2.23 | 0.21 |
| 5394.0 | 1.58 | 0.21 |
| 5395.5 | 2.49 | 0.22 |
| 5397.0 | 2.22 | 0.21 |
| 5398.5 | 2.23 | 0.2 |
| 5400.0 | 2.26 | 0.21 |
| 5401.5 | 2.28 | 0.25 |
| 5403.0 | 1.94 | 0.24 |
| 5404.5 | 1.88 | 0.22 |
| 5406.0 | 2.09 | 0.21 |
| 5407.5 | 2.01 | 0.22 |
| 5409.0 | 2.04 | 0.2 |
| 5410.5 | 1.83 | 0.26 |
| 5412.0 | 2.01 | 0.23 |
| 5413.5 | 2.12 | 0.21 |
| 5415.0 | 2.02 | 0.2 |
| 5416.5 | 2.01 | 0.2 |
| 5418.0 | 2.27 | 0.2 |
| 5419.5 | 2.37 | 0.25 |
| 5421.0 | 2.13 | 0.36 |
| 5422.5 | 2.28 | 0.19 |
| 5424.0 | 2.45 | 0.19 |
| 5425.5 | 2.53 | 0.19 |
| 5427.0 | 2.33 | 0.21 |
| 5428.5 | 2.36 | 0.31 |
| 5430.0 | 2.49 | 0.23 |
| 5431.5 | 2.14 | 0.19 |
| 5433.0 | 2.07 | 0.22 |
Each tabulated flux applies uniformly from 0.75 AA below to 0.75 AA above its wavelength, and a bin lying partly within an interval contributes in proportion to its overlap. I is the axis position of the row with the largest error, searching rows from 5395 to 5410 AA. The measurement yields 5401.5 AA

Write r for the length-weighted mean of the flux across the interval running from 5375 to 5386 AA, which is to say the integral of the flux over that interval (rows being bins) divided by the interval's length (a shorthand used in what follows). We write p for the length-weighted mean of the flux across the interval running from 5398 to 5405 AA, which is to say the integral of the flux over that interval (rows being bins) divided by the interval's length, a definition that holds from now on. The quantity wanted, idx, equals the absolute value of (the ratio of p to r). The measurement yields 0.95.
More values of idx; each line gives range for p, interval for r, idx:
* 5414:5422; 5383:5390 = 0.92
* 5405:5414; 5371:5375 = 0.90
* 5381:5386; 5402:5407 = 1.12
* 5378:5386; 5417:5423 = 0.98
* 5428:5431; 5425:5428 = 1.00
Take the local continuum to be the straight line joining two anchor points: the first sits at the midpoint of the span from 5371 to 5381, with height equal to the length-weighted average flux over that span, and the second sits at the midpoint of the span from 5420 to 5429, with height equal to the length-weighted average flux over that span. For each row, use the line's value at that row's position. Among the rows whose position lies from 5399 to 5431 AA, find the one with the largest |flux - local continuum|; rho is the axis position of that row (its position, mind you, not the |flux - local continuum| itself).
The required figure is 5410.5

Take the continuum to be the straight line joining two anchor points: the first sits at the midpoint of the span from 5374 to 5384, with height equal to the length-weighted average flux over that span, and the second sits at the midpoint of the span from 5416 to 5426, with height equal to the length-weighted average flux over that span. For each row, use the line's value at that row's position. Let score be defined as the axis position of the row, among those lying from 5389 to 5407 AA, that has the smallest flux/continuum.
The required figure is 5394.0 AA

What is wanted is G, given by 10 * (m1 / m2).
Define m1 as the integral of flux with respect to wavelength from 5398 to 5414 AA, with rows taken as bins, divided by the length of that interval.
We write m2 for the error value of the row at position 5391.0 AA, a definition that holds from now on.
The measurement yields 94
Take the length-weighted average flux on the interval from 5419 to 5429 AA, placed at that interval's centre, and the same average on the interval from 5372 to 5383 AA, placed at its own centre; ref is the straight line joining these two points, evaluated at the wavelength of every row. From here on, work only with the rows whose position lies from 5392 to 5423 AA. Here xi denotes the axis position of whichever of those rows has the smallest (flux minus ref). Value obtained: 5394.0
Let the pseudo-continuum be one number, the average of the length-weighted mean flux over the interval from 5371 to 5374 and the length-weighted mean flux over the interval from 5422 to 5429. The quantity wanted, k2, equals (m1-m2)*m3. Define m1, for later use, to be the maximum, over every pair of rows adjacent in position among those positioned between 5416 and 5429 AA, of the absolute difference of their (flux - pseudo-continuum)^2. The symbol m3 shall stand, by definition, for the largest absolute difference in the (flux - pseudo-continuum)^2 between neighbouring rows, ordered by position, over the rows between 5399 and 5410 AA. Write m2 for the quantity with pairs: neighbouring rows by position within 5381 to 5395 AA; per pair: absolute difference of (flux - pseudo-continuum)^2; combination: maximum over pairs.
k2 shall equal -0.07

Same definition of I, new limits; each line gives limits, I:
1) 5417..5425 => 5421.0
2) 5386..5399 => 5388.0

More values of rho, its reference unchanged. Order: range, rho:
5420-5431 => 5421.0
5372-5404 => 5394.0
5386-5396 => 5394.0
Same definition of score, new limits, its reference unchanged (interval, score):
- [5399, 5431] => 5410.5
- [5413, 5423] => 5416.5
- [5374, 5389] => 5374.5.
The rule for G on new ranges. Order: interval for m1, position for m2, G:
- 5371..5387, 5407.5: 102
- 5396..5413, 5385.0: 83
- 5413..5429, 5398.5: 113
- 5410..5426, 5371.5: 115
